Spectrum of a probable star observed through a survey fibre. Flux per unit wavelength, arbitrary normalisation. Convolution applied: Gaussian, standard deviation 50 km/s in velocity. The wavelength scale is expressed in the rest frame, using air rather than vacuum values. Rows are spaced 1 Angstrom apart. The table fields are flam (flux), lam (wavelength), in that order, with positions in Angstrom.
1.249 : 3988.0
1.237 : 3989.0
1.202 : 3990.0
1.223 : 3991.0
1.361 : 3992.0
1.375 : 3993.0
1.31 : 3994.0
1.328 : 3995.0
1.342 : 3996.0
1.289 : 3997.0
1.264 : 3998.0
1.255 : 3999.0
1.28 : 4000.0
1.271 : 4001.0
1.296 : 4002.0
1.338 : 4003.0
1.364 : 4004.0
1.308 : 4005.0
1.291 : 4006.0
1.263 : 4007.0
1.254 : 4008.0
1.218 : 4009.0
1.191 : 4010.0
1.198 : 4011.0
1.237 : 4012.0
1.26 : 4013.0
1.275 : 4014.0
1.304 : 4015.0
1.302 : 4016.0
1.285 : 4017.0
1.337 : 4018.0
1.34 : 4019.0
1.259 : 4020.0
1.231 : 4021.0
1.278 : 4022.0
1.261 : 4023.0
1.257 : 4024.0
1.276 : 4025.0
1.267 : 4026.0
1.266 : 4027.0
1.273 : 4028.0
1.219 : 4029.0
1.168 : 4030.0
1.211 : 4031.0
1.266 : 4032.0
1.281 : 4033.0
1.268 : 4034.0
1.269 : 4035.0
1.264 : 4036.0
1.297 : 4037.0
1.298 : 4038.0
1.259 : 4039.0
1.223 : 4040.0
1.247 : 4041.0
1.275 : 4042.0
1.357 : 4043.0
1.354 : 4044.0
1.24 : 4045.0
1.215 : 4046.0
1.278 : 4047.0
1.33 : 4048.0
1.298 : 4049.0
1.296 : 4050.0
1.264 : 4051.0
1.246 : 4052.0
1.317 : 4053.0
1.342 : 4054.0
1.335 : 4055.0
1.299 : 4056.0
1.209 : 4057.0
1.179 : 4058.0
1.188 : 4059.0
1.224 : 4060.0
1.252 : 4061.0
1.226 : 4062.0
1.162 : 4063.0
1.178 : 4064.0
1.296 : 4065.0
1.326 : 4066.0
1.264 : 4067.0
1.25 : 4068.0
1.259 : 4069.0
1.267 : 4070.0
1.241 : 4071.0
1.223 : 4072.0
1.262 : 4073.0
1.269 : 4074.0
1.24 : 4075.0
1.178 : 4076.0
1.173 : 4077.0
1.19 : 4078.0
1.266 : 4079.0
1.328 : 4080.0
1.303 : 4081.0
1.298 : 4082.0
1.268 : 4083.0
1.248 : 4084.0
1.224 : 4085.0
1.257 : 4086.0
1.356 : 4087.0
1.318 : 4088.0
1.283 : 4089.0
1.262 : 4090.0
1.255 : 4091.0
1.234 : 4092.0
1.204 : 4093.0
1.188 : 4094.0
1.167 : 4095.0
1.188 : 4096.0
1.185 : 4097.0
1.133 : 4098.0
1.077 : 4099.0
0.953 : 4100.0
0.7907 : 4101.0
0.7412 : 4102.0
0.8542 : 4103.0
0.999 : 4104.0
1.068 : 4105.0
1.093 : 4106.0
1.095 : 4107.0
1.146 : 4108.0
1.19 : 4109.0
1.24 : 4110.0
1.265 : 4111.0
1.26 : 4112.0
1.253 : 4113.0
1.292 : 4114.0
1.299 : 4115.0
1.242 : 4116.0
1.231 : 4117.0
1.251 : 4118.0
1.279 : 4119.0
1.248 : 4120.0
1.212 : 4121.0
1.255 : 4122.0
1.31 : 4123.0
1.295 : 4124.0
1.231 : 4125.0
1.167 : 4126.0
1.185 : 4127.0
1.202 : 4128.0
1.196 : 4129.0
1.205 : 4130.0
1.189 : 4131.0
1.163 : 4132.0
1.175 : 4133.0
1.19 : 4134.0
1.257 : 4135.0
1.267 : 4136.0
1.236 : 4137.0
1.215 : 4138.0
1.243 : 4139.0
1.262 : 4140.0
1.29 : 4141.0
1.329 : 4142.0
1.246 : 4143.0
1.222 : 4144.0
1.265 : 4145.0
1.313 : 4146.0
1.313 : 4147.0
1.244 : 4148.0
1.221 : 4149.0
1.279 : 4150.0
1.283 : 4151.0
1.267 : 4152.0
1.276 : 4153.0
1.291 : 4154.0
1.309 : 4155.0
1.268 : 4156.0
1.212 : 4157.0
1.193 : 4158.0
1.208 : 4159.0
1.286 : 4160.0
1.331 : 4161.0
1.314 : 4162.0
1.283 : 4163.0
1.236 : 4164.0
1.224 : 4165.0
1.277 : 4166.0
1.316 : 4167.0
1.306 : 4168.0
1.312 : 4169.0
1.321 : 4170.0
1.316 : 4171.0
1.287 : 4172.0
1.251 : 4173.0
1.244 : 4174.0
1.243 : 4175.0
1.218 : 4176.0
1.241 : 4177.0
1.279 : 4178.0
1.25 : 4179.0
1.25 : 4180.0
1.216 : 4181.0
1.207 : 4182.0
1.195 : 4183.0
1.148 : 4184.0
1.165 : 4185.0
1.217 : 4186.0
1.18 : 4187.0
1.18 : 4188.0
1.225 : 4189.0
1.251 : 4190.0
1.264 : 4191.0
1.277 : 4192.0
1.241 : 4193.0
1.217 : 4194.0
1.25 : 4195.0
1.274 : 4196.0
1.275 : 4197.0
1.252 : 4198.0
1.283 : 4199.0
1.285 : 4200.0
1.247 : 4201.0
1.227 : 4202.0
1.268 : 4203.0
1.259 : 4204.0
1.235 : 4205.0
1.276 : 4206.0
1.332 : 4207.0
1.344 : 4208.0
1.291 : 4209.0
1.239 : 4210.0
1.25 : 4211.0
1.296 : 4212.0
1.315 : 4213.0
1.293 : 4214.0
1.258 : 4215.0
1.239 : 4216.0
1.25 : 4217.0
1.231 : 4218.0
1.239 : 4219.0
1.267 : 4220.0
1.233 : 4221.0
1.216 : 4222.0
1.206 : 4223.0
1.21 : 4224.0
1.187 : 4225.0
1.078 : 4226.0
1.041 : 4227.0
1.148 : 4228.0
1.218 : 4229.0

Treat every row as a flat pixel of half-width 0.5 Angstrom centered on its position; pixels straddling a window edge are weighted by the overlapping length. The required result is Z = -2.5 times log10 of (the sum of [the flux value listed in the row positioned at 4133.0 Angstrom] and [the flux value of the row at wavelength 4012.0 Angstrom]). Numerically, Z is -0.956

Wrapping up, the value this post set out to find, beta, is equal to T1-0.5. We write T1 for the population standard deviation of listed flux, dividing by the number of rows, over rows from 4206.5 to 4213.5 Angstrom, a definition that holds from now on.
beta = -0.463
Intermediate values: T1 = 0.037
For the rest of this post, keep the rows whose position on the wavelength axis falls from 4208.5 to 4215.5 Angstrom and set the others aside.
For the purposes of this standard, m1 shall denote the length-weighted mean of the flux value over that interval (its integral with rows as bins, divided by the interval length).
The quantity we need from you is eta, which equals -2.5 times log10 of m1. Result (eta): -0.266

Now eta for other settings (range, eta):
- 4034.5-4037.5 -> -0.265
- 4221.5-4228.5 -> -0.157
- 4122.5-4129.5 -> -0.222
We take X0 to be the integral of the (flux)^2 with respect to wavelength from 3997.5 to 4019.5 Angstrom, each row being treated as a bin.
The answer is 36.0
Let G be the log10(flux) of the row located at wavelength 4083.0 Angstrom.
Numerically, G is 0.103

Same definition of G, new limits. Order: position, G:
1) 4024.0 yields 0.099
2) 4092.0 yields 0.091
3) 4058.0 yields 0.072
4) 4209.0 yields 0.111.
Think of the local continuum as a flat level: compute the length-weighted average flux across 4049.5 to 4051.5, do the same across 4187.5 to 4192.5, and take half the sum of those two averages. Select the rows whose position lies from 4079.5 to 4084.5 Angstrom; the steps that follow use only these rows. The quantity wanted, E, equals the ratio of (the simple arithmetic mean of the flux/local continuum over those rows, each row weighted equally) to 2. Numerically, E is 0.512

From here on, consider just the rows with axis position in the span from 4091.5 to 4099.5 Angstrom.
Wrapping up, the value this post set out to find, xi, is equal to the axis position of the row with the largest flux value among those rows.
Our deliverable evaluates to 4092.0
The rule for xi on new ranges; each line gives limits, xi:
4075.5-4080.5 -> 4080.0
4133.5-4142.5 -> 4142.0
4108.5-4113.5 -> 4111.0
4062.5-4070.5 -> 4066.0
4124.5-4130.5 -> 4125.0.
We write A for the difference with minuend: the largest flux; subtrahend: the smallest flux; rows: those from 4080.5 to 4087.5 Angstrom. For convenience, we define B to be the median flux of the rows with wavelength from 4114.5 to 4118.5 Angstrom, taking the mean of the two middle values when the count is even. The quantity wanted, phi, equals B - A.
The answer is 1.11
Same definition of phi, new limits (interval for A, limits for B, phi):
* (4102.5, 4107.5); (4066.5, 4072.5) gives 1.01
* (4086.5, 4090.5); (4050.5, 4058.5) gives 1.19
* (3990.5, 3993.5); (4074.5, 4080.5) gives 1.06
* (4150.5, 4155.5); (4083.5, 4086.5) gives 1.21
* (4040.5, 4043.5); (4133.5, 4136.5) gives 1.15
